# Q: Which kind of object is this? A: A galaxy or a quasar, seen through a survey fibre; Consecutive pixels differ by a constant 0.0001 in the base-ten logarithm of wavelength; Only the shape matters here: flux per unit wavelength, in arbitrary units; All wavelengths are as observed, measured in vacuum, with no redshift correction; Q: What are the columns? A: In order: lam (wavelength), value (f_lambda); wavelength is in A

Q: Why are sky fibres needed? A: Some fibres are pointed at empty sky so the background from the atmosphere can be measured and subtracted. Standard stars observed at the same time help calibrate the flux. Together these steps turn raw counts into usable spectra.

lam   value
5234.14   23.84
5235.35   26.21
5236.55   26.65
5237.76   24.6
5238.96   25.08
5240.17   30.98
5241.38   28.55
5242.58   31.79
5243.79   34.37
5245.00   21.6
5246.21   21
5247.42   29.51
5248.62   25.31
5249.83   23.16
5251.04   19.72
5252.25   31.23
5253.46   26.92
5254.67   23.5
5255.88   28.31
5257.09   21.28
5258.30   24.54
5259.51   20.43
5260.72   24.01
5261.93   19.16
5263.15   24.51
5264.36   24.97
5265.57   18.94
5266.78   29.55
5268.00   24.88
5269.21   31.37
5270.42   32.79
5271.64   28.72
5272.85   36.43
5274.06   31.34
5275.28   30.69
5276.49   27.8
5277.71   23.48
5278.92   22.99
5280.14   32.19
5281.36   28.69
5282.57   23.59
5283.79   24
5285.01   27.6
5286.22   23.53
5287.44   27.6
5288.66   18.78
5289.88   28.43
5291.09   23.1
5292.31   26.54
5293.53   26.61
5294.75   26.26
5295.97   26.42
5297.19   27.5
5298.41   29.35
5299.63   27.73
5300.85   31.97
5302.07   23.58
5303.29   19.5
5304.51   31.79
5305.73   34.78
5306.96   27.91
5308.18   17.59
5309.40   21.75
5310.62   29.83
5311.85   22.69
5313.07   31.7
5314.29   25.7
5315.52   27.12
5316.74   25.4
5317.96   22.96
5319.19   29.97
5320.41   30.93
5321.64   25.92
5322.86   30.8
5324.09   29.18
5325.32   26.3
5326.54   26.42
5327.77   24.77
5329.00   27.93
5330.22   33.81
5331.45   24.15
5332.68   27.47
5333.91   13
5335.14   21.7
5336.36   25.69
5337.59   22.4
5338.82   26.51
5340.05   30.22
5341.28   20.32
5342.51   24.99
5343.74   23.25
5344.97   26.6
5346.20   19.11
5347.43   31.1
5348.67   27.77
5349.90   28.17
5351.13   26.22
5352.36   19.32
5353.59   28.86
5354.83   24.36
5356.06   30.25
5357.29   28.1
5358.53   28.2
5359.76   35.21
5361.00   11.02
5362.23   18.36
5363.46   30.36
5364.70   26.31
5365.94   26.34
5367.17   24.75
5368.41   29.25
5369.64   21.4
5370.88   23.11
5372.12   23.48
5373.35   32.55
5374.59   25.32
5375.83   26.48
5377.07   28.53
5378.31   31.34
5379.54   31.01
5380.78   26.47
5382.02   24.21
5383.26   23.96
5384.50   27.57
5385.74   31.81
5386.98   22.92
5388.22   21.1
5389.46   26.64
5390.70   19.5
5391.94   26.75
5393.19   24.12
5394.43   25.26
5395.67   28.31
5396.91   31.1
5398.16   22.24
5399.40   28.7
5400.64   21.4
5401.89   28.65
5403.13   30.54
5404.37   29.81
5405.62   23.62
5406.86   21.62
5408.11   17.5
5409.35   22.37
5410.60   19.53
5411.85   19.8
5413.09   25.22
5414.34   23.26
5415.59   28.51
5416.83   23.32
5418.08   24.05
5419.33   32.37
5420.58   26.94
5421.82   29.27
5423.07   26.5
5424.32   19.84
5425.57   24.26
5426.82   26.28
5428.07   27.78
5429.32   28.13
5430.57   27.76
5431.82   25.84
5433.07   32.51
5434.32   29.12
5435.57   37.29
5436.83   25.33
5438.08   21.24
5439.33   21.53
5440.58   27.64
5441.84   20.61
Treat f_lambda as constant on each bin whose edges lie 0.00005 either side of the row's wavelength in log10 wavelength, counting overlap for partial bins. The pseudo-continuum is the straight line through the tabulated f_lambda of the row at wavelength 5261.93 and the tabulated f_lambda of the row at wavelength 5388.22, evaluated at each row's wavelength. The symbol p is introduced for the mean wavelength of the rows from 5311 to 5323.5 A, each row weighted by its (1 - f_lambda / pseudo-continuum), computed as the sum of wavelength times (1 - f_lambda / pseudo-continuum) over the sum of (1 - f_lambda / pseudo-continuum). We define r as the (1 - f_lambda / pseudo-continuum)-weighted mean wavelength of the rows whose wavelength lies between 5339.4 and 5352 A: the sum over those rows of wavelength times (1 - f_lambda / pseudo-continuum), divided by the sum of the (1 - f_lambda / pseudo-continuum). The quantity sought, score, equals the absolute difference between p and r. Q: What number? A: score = 28.2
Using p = 5317.9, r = 5346.1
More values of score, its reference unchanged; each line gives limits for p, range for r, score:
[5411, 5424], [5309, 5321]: 103.6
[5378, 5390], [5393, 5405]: 16.7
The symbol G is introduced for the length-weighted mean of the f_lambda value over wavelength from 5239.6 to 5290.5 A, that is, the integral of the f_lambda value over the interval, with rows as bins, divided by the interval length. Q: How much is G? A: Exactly 26.4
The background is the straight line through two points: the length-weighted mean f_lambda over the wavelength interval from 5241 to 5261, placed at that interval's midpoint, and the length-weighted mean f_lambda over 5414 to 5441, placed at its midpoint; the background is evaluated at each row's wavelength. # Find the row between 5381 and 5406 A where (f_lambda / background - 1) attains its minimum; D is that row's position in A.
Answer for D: 5390.70 A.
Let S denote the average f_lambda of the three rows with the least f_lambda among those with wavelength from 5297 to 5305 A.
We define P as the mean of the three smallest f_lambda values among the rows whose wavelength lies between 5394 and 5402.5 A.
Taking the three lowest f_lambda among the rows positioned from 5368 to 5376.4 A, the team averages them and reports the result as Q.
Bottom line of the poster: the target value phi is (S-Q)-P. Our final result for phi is -22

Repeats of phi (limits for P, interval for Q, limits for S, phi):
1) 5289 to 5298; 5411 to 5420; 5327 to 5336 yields -28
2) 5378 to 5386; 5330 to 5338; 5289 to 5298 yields -19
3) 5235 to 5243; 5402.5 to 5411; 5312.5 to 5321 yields -20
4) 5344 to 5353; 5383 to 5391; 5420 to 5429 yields -19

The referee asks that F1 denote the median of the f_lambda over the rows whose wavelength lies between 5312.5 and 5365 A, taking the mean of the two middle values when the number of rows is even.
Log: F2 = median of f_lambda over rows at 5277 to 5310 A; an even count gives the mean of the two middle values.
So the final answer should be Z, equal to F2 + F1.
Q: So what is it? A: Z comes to 53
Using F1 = 26.4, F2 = 26.5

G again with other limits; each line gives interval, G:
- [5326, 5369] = 25.5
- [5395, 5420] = 25.1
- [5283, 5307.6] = 26.6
